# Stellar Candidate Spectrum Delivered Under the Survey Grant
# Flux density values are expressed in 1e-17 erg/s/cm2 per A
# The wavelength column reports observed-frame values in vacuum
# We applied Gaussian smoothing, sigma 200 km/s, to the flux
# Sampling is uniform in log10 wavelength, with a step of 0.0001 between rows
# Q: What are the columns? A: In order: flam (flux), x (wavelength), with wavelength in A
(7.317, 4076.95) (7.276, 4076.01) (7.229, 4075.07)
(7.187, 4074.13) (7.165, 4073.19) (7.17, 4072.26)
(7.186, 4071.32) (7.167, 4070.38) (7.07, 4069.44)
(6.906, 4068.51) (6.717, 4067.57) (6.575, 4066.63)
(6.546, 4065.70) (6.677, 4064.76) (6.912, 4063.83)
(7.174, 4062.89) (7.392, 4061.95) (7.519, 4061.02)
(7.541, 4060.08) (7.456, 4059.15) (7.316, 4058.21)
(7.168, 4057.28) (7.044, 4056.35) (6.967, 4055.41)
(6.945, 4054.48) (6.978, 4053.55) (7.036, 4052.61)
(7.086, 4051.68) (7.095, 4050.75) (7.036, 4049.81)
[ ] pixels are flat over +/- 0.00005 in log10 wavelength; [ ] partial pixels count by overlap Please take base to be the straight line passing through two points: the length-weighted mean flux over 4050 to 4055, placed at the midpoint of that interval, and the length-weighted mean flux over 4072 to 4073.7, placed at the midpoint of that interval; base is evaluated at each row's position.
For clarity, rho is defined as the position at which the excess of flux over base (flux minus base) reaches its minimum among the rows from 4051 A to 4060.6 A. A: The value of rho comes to 4054.48 A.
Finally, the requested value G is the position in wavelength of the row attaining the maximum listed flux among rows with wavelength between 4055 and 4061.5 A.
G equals 4060.08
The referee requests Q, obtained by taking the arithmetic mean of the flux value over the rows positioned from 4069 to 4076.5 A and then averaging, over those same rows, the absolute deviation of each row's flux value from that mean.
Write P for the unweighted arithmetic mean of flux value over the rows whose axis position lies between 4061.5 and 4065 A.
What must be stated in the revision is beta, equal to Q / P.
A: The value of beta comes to 0.005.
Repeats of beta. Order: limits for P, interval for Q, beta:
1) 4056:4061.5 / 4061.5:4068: 0.035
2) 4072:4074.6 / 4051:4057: 0.006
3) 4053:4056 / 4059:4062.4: 0.008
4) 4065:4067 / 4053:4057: 0.005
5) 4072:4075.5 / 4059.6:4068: 0.050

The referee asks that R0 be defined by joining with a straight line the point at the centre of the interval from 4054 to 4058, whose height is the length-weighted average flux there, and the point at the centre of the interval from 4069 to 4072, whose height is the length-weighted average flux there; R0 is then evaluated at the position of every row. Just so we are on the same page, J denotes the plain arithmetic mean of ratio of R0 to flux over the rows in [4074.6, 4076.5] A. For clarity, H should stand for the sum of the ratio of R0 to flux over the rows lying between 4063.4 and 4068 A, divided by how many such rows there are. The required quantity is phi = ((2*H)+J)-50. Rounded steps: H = 1.06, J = 0.99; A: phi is -46.9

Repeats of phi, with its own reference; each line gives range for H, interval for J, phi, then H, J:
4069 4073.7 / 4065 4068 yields -46.9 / 1.00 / 1.08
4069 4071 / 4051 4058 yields -47.0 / 1.00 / 1.00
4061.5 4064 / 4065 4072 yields -47.0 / 0.99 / 1.04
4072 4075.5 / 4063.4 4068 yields -47.0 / 0.99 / 1.06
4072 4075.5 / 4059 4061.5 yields -47.1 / 0.99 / 0.94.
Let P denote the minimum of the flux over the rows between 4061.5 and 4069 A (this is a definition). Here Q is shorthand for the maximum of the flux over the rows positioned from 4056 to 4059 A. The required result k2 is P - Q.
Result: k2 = -0.8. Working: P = 6.546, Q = 7.316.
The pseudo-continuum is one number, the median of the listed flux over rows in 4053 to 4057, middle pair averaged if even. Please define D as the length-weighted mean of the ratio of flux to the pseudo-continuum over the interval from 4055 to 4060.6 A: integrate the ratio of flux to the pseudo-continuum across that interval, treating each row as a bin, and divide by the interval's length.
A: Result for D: 1.04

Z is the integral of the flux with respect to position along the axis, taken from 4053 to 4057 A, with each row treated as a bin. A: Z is 28.0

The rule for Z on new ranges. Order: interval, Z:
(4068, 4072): 28.3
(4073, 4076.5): 25.2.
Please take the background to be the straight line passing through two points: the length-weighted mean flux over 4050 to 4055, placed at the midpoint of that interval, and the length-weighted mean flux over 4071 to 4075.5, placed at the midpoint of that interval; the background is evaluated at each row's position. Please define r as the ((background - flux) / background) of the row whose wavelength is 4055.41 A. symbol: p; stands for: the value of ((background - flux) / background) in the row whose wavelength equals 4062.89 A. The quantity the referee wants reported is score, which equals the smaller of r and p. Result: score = -0.009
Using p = -0.01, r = 0.012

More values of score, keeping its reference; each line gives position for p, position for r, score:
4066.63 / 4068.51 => 0.034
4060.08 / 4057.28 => -0.064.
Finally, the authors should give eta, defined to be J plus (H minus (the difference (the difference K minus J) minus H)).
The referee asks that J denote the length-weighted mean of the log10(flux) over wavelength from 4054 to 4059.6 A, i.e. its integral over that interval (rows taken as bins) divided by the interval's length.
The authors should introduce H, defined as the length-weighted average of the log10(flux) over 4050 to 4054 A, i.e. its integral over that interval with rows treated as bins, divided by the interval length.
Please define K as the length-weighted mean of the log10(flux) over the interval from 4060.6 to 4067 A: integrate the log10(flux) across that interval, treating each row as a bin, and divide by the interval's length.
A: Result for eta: 2.56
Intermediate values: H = 0.846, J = 0.855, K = 0.843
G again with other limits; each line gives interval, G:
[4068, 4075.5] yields 4075.07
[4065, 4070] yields 4069.44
